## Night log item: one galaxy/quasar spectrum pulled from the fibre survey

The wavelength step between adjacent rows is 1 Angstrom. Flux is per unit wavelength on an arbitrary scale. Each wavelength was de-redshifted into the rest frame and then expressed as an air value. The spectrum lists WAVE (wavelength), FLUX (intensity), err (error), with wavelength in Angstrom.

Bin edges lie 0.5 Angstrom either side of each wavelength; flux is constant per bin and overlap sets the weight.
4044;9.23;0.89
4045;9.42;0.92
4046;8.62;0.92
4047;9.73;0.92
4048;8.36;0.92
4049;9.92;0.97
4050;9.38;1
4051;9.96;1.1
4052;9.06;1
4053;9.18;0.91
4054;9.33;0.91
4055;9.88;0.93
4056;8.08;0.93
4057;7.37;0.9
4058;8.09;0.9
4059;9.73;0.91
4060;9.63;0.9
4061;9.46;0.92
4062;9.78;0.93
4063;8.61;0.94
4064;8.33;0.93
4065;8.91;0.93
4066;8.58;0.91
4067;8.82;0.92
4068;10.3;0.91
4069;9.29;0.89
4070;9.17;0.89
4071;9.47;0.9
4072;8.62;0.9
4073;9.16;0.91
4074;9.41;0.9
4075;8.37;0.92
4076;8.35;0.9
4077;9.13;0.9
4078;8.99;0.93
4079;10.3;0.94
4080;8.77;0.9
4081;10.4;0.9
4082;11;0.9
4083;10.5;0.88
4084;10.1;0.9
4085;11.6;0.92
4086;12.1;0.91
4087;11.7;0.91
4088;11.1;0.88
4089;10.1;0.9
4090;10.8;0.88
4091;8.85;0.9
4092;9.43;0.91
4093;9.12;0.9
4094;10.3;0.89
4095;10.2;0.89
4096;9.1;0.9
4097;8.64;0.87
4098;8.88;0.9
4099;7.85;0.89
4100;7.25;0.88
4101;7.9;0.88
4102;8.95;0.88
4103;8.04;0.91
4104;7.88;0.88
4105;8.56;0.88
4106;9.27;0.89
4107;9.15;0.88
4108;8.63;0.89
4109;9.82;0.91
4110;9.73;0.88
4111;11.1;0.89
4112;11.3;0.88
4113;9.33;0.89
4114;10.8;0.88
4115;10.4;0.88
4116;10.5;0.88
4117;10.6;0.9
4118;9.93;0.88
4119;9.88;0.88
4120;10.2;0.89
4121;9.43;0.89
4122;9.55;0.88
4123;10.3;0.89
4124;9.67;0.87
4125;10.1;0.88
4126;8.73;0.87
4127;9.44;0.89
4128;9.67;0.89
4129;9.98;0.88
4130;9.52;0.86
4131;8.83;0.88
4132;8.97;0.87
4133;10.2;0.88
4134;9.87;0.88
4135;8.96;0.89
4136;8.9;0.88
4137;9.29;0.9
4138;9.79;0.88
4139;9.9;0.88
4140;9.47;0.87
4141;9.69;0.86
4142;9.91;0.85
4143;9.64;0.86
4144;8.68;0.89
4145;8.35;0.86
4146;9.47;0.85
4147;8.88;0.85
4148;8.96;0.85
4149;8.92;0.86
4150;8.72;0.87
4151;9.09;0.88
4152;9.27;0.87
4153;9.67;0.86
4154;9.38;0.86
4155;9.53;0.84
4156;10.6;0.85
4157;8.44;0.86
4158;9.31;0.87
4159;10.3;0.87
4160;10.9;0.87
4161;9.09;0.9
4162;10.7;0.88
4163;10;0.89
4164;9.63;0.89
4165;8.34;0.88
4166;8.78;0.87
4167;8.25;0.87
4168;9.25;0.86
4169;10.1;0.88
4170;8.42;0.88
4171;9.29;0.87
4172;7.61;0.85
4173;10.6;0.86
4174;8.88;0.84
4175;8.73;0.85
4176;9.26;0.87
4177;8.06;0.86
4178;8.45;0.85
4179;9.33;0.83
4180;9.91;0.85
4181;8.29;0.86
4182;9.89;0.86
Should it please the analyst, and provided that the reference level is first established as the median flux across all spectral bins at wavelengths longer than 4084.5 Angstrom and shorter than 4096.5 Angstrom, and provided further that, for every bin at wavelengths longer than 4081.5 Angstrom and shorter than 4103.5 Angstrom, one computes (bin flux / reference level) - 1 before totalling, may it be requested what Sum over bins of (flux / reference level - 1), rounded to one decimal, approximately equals -1.2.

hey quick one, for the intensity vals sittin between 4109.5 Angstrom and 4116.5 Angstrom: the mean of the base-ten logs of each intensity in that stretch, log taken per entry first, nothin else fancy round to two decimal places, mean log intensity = 1.02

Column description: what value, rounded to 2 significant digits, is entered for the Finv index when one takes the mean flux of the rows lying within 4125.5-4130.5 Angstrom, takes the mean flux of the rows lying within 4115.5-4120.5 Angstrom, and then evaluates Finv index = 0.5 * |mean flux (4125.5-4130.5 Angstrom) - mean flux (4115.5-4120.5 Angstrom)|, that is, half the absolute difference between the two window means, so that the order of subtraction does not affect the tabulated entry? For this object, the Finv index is 0.38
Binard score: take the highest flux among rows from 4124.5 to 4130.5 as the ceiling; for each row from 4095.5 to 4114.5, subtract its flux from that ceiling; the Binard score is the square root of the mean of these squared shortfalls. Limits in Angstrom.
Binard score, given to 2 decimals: 1.50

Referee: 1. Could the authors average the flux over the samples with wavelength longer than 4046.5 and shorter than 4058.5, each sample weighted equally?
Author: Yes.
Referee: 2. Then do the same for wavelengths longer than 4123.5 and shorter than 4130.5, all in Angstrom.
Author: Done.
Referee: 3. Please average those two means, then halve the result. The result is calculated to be 4.65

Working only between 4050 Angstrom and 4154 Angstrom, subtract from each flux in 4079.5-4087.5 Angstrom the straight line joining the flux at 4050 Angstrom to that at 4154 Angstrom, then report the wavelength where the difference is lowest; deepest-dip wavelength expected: 4080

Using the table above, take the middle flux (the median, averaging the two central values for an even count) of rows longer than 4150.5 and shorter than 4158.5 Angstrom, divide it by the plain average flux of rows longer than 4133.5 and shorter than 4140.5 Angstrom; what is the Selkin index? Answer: 0.99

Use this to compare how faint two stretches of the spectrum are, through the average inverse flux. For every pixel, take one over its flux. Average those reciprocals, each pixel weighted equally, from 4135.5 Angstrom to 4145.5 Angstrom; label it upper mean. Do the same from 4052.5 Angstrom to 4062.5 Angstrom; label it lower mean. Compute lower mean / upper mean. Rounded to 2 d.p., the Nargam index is 1.04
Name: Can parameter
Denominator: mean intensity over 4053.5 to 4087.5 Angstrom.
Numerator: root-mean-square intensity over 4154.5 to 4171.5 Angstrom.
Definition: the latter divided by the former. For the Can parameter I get 1.01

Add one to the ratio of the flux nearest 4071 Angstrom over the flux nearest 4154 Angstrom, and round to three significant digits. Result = 2.01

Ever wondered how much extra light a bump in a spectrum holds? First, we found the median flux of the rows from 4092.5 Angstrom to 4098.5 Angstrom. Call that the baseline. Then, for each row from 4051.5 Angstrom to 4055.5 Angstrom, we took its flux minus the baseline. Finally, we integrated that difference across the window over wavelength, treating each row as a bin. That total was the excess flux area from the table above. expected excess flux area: 1.0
